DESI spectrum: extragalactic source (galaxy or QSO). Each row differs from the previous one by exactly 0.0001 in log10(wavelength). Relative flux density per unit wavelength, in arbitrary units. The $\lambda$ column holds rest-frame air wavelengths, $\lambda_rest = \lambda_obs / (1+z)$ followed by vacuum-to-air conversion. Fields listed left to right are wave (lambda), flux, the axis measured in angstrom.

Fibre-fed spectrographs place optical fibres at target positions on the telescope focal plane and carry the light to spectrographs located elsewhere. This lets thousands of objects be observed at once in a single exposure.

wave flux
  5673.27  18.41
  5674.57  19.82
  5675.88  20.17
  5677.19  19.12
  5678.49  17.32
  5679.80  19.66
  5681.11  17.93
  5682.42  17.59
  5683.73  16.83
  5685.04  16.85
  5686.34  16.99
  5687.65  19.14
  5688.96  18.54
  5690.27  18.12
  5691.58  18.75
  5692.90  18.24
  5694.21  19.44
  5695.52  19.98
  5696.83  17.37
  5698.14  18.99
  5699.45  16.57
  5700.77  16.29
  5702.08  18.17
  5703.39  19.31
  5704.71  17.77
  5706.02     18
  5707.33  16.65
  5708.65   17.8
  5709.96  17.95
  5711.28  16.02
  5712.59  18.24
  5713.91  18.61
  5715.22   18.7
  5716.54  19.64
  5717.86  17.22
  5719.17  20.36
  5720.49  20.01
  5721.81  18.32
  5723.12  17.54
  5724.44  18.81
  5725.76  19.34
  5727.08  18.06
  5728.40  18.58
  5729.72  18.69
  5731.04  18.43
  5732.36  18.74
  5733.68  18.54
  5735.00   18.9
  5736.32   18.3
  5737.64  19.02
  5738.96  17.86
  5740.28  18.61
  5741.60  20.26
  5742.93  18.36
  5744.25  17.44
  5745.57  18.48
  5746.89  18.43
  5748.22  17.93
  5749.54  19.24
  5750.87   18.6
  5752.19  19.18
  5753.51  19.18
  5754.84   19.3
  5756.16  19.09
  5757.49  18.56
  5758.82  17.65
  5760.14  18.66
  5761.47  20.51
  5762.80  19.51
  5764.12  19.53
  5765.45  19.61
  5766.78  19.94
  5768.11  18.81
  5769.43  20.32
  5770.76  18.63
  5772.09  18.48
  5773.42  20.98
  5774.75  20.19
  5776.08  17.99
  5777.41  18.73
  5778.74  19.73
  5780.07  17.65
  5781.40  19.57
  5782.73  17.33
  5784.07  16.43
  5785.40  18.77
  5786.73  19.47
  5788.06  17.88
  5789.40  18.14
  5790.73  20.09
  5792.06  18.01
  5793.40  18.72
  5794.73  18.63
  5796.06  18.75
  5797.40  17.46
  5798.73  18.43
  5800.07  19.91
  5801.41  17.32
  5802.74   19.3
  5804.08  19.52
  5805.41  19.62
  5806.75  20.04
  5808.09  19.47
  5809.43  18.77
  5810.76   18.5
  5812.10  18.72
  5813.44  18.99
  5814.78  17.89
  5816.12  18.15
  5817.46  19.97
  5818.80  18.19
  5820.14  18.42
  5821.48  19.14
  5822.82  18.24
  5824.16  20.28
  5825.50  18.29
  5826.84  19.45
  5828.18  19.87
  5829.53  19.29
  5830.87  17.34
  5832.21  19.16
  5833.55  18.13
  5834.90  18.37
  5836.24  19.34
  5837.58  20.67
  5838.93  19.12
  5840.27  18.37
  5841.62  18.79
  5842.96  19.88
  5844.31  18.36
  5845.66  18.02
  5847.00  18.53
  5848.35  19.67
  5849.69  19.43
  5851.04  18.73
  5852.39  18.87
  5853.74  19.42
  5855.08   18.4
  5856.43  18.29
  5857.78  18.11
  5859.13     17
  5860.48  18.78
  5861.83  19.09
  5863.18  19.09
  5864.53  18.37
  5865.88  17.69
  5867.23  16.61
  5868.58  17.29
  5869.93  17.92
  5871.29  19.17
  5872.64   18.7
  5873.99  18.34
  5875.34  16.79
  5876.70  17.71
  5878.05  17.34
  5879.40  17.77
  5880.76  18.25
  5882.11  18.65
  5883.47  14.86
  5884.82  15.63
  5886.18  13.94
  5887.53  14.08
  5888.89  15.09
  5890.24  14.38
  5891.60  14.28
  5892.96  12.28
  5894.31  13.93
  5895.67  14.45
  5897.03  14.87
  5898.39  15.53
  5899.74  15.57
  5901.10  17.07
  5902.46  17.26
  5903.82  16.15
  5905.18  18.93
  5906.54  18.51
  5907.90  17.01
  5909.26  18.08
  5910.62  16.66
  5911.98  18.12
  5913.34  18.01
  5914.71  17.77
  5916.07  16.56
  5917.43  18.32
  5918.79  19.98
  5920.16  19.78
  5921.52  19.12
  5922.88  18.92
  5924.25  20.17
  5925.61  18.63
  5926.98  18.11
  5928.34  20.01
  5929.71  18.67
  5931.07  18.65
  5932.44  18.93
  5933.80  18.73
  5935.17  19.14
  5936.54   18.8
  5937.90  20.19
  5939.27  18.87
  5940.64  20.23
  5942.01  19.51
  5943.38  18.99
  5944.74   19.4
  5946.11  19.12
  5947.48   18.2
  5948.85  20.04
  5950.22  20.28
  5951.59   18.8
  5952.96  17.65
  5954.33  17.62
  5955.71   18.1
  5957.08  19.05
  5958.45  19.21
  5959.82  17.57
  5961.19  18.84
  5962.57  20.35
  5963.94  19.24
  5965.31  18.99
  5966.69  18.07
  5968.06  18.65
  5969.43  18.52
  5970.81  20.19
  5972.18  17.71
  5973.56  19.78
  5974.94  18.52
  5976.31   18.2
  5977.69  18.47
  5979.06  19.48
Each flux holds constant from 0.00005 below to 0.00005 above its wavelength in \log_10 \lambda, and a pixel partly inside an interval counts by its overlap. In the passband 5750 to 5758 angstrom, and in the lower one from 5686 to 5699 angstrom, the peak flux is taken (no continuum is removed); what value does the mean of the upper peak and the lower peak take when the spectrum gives 19.64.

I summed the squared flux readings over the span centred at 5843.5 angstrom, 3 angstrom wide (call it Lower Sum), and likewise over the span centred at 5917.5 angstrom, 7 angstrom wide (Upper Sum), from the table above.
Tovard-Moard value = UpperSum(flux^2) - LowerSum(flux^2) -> 984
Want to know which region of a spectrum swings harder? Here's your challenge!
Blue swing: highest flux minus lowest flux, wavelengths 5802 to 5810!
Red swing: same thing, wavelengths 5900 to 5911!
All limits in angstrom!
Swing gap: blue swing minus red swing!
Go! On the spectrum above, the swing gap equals -1.5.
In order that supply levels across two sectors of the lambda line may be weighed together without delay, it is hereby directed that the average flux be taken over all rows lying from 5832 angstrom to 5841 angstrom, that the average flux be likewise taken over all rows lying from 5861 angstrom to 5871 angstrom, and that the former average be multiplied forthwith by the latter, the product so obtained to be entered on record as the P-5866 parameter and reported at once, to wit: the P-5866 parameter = 343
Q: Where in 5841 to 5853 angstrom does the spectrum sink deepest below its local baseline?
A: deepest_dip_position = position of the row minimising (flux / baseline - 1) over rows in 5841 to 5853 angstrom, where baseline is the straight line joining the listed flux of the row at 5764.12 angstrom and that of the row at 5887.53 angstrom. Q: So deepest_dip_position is 5845.66 angstrom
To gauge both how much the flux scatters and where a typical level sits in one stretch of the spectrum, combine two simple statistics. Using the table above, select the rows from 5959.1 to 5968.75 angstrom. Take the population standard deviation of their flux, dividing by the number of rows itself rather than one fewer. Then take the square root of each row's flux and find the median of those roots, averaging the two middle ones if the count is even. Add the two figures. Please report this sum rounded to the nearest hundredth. 5.16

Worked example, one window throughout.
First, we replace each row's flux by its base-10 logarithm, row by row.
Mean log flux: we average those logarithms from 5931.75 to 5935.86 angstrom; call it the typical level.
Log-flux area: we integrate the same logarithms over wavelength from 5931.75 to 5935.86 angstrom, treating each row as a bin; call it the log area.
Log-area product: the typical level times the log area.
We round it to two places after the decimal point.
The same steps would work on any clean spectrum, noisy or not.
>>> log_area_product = 6.69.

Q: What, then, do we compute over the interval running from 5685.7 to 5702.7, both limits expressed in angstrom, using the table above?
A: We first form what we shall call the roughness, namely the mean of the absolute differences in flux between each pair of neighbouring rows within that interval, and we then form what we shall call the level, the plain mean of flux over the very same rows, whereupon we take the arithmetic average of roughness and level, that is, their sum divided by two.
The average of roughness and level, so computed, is 9.7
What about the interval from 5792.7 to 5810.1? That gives 9.9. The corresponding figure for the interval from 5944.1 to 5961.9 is 9.8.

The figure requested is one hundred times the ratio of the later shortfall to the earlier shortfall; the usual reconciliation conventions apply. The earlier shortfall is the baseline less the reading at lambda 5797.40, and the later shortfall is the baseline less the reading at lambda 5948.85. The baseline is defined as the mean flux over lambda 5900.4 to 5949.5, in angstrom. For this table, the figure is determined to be -121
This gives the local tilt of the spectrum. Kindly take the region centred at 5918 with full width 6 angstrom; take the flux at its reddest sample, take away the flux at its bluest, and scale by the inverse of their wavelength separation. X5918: 0.79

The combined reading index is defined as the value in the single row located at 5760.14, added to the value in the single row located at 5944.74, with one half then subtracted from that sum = 37.6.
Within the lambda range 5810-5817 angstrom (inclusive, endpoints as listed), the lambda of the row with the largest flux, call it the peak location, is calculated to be 5813.44 angstrom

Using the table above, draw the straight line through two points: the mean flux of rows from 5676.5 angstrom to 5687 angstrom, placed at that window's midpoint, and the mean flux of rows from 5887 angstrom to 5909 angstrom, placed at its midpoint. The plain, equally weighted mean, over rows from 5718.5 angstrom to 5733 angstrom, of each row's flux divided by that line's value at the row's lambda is 1.08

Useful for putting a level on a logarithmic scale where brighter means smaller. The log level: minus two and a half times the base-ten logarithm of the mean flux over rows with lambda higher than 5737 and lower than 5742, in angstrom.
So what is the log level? -3.19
